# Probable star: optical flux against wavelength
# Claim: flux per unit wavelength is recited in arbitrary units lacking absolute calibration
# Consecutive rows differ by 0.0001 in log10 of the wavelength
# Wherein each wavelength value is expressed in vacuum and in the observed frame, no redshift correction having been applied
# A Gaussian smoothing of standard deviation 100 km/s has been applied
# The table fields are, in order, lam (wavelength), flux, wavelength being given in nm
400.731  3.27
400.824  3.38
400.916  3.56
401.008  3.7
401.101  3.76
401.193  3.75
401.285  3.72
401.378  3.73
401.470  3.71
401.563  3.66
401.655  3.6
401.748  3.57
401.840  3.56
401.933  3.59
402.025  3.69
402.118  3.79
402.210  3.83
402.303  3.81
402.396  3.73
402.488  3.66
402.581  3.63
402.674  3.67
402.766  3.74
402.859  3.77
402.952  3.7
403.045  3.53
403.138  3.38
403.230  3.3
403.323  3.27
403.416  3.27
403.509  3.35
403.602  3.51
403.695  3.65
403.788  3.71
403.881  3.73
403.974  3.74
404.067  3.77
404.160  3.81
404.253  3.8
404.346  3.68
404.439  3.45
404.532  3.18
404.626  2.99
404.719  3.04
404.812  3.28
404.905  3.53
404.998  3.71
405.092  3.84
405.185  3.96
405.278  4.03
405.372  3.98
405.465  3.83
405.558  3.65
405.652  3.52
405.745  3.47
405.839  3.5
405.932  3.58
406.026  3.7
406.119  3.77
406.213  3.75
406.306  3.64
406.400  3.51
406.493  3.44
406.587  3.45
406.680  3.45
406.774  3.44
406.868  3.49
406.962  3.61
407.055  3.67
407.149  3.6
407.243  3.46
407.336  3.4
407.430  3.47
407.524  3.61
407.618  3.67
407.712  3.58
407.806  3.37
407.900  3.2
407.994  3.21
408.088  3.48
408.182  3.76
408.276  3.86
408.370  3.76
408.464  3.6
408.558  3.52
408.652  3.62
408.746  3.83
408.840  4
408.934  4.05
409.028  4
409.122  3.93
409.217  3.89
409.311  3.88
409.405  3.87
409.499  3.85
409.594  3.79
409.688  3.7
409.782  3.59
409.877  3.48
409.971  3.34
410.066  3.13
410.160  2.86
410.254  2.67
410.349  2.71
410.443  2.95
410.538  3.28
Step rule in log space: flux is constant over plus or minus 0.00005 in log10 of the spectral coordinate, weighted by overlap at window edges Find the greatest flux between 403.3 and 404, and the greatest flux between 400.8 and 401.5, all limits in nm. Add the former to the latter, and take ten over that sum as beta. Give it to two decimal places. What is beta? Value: 1.33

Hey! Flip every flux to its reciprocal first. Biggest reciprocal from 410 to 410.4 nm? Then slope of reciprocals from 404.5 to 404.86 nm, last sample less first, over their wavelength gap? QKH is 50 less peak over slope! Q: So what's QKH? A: 61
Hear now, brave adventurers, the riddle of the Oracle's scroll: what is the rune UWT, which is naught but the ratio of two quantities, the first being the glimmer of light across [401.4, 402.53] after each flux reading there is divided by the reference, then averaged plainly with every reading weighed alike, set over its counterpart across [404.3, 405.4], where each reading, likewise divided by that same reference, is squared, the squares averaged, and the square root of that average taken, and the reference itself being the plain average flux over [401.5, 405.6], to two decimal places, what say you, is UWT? 1.03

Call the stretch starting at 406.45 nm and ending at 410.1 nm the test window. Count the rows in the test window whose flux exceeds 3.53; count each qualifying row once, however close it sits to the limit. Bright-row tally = 23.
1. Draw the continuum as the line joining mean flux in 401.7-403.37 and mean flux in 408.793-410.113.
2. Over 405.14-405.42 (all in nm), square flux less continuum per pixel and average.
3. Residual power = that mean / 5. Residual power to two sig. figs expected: 0.020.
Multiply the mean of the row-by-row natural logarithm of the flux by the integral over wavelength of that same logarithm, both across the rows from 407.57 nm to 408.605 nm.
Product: 1.65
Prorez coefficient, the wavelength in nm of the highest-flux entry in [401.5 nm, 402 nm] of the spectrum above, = 401.563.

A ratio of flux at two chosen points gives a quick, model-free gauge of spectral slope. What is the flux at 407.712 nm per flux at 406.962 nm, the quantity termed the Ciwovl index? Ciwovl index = 0.99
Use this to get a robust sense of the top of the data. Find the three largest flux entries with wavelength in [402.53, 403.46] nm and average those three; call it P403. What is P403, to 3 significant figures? 3.74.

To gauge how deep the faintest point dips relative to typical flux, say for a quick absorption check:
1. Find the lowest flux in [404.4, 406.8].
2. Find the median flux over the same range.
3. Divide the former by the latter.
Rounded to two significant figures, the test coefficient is 0.85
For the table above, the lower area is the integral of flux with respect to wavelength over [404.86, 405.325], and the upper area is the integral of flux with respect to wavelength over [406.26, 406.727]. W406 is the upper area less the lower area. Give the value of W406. -0.14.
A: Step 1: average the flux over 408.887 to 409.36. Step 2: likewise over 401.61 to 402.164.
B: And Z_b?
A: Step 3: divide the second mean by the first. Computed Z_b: 0.92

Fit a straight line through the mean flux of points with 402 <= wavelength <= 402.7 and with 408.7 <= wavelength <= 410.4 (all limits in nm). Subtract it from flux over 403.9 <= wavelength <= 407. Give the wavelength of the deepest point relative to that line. 404.626 nm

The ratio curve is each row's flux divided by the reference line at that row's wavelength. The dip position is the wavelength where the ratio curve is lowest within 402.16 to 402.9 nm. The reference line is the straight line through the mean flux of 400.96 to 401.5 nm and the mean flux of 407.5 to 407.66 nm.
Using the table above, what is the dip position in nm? 402.581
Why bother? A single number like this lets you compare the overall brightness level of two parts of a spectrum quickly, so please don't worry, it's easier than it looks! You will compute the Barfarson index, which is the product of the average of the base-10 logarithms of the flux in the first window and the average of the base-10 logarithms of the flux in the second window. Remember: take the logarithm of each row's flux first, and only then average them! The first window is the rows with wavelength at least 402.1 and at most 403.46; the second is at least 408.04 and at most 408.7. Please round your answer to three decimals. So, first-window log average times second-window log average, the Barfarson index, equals 0.313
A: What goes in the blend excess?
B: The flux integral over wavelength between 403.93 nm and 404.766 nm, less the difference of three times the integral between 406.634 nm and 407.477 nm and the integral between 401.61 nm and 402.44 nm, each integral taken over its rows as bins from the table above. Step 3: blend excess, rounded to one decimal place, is -2.9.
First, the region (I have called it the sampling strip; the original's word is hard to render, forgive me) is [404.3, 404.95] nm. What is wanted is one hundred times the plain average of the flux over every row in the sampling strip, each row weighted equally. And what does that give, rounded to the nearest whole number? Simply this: 331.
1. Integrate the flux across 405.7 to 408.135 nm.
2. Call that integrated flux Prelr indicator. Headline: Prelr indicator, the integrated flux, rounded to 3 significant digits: 8.57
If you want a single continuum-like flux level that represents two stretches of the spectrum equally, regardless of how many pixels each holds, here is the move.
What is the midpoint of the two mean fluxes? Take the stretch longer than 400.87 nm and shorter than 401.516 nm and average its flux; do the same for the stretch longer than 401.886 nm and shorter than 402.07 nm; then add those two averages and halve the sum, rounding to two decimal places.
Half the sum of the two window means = 3.67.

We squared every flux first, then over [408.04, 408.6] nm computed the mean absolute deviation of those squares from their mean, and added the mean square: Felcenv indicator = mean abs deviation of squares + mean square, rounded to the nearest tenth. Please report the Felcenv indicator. 14.4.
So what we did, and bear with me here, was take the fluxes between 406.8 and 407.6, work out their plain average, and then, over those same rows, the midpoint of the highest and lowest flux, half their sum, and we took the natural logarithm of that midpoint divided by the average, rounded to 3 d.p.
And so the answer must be -0.001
